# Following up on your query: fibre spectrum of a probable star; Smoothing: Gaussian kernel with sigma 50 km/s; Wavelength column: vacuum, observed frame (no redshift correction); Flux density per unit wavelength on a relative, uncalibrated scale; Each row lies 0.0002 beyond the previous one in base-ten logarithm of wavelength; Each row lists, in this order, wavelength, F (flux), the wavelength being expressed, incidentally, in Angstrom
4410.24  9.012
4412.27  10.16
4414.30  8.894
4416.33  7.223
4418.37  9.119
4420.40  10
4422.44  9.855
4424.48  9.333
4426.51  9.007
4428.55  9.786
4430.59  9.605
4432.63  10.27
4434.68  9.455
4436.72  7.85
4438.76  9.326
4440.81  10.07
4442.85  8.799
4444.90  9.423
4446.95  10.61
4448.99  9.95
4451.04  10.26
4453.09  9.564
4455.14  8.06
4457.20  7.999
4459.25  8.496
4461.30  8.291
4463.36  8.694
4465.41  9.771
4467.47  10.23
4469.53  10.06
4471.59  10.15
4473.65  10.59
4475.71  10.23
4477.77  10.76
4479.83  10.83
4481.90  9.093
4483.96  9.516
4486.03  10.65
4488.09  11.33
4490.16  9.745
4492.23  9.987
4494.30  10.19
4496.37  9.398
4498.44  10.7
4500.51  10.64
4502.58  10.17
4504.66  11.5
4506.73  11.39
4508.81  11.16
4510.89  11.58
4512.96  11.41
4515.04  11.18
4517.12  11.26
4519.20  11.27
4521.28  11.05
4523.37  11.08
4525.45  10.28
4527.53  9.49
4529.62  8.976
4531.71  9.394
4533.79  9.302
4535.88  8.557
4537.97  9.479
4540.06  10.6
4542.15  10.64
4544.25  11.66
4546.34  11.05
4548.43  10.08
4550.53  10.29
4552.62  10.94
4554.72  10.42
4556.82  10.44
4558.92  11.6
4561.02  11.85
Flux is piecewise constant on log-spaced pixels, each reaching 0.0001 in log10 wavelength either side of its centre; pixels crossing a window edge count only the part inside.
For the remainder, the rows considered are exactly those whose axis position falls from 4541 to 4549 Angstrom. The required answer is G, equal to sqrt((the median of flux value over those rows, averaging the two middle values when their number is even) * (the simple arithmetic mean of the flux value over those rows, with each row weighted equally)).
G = 10.9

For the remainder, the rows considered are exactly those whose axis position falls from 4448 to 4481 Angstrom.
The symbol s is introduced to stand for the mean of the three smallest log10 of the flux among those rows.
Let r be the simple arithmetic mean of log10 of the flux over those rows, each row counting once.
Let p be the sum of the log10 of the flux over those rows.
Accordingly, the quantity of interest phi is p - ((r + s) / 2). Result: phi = 14.8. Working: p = 15.70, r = 0.98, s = 0.91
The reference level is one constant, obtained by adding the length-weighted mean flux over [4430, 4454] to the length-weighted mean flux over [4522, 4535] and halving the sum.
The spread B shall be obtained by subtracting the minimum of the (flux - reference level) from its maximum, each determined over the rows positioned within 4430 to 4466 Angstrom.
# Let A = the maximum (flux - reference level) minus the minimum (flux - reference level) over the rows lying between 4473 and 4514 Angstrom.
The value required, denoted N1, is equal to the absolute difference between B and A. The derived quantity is 0.27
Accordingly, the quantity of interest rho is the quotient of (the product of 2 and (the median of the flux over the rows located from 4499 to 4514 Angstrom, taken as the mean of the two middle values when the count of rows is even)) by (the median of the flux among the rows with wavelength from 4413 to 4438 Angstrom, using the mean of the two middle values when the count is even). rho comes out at 2.42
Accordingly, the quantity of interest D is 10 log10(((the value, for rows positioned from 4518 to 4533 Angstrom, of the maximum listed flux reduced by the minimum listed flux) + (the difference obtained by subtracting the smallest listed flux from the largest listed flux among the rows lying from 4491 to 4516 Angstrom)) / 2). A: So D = 3.5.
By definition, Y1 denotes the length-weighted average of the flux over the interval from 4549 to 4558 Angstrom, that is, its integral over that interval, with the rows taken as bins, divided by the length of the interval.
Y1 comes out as 10.5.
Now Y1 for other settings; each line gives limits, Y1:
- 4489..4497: 9.9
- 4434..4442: 9.2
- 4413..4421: 8.8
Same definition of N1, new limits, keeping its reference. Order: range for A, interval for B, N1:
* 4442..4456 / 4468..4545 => 0.55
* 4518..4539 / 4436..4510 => 0.94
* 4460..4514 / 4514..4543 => 0.58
